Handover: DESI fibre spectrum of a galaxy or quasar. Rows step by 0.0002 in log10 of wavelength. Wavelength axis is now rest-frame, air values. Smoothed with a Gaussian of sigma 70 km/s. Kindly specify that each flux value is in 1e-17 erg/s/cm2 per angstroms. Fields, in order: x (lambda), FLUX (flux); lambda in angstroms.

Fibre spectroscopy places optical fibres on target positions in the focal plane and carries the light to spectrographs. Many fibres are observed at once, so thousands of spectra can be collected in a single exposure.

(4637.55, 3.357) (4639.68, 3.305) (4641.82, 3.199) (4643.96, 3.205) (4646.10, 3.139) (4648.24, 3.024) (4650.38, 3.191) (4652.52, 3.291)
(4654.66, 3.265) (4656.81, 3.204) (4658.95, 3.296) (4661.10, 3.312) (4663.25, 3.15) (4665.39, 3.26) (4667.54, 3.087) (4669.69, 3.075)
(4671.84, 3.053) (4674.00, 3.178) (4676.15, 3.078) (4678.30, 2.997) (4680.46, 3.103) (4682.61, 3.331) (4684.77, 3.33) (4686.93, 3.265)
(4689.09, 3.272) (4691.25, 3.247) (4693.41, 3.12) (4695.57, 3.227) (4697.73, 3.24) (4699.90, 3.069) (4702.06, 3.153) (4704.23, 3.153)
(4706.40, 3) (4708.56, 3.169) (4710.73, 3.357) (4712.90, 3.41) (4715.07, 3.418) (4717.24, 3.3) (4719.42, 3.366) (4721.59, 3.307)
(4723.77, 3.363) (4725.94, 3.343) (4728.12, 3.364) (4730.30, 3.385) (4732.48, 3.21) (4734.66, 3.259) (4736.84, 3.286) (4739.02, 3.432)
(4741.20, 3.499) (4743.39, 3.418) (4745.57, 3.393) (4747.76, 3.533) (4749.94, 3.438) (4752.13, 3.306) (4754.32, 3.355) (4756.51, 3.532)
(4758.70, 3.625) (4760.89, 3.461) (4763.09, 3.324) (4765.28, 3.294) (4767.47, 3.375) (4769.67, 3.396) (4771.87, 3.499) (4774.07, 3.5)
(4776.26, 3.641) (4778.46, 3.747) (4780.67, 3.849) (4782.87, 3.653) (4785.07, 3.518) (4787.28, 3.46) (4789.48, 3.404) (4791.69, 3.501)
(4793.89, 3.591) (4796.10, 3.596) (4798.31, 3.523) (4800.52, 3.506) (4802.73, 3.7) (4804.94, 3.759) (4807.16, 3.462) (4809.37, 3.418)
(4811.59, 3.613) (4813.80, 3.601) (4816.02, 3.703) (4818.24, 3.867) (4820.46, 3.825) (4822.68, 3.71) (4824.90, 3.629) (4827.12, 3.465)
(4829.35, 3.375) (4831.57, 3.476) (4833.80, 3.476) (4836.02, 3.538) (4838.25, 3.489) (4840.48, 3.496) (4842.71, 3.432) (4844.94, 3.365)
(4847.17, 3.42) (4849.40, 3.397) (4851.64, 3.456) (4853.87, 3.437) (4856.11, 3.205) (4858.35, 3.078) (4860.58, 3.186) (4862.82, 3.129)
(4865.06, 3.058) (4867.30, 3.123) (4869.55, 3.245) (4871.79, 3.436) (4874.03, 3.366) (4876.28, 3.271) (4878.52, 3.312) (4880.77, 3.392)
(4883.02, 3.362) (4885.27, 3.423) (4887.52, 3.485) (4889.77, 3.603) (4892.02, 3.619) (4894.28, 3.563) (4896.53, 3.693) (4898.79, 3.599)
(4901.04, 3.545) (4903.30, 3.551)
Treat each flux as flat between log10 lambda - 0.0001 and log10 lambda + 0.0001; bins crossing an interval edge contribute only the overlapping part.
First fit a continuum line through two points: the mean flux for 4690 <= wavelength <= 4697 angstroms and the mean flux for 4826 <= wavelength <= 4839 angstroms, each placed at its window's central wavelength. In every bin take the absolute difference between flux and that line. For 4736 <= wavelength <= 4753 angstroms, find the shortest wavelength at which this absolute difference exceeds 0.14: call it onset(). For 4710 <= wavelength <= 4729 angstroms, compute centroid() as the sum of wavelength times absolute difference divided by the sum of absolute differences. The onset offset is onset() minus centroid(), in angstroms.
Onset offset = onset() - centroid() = 20.8 angstroms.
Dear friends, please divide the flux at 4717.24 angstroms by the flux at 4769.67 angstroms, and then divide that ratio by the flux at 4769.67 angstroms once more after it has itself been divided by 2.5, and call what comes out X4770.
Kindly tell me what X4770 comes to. 0.715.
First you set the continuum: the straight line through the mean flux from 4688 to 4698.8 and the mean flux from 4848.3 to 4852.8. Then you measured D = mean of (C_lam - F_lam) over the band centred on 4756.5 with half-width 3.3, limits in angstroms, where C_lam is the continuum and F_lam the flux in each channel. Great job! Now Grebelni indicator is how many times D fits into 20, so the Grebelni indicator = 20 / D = -100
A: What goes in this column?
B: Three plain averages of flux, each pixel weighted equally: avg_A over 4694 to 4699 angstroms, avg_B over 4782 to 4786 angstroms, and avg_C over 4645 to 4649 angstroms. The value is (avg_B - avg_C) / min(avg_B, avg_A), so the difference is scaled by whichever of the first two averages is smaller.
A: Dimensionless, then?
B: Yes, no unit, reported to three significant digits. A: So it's 0.156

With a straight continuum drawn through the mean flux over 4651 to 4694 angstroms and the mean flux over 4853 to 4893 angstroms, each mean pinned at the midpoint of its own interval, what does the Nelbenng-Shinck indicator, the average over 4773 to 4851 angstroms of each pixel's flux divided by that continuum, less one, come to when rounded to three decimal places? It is 0.086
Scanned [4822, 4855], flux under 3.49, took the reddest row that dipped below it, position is 4853.87 angstroms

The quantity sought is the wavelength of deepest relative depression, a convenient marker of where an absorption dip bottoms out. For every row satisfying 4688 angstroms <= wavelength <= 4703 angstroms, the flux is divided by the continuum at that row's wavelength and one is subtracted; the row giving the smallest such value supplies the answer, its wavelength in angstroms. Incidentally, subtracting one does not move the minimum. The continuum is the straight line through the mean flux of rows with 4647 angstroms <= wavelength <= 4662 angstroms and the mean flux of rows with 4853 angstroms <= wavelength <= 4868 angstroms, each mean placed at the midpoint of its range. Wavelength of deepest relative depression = 4699.90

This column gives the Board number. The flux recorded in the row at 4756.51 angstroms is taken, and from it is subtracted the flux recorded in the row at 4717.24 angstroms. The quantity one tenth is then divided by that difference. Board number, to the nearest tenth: 0.4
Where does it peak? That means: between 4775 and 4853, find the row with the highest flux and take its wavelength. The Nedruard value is 4818.24 angstroms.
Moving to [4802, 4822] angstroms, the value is 4818.24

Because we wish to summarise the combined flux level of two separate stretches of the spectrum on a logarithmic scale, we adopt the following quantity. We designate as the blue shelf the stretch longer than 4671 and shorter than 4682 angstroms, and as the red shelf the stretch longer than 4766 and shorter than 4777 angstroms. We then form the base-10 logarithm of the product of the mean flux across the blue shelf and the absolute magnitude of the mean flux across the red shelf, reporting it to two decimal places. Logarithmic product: 1.03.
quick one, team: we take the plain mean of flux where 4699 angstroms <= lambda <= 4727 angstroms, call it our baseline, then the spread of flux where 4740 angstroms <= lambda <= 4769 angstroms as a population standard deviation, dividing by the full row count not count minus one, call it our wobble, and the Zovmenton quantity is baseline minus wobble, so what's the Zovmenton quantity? 3.17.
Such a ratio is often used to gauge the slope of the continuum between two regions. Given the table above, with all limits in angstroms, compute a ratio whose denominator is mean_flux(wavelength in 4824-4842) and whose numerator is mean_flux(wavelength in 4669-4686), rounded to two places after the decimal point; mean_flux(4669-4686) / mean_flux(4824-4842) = 0.90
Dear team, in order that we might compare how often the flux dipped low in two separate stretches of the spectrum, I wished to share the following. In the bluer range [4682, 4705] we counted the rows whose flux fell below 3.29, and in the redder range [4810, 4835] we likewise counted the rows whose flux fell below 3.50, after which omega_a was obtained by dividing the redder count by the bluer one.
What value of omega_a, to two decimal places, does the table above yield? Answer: 0.44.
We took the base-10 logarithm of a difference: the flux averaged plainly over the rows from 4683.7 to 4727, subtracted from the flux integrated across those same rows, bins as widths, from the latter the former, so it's 2.14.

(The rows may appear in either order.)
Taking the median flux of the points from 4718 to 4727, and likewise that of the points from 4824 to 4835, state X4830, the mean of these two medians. 3.41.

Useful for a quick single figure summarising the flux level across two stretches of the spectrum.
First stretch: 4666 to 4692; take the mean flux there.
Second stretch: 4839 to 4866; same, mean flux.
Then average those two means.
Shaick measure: 3.24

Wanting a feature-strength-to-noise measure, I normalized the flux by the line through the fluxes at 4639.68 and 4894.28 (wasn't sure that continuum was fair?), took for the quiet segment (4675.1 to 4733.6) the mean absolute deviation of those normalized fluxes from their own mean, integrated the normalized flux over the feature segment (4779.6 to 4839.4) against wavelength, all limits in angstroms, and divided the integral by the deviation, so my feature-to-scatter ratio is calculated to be 2101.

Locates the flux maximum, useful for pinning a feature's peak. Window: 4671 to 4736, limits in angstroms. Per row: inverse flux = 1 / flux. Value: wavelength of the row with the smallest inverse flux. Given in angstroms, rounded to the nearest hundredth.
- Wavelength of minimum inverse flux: 4715.07 angstroms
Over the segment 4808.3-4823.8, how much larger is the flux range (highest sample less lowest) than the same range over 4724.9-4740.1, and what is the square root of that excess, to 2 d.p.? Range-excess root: 0.48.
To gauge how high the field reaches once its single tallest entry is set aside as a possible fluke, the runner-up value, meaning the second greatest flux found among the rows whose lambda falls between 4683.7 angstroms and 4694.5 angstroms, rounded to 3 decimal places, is 3.272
